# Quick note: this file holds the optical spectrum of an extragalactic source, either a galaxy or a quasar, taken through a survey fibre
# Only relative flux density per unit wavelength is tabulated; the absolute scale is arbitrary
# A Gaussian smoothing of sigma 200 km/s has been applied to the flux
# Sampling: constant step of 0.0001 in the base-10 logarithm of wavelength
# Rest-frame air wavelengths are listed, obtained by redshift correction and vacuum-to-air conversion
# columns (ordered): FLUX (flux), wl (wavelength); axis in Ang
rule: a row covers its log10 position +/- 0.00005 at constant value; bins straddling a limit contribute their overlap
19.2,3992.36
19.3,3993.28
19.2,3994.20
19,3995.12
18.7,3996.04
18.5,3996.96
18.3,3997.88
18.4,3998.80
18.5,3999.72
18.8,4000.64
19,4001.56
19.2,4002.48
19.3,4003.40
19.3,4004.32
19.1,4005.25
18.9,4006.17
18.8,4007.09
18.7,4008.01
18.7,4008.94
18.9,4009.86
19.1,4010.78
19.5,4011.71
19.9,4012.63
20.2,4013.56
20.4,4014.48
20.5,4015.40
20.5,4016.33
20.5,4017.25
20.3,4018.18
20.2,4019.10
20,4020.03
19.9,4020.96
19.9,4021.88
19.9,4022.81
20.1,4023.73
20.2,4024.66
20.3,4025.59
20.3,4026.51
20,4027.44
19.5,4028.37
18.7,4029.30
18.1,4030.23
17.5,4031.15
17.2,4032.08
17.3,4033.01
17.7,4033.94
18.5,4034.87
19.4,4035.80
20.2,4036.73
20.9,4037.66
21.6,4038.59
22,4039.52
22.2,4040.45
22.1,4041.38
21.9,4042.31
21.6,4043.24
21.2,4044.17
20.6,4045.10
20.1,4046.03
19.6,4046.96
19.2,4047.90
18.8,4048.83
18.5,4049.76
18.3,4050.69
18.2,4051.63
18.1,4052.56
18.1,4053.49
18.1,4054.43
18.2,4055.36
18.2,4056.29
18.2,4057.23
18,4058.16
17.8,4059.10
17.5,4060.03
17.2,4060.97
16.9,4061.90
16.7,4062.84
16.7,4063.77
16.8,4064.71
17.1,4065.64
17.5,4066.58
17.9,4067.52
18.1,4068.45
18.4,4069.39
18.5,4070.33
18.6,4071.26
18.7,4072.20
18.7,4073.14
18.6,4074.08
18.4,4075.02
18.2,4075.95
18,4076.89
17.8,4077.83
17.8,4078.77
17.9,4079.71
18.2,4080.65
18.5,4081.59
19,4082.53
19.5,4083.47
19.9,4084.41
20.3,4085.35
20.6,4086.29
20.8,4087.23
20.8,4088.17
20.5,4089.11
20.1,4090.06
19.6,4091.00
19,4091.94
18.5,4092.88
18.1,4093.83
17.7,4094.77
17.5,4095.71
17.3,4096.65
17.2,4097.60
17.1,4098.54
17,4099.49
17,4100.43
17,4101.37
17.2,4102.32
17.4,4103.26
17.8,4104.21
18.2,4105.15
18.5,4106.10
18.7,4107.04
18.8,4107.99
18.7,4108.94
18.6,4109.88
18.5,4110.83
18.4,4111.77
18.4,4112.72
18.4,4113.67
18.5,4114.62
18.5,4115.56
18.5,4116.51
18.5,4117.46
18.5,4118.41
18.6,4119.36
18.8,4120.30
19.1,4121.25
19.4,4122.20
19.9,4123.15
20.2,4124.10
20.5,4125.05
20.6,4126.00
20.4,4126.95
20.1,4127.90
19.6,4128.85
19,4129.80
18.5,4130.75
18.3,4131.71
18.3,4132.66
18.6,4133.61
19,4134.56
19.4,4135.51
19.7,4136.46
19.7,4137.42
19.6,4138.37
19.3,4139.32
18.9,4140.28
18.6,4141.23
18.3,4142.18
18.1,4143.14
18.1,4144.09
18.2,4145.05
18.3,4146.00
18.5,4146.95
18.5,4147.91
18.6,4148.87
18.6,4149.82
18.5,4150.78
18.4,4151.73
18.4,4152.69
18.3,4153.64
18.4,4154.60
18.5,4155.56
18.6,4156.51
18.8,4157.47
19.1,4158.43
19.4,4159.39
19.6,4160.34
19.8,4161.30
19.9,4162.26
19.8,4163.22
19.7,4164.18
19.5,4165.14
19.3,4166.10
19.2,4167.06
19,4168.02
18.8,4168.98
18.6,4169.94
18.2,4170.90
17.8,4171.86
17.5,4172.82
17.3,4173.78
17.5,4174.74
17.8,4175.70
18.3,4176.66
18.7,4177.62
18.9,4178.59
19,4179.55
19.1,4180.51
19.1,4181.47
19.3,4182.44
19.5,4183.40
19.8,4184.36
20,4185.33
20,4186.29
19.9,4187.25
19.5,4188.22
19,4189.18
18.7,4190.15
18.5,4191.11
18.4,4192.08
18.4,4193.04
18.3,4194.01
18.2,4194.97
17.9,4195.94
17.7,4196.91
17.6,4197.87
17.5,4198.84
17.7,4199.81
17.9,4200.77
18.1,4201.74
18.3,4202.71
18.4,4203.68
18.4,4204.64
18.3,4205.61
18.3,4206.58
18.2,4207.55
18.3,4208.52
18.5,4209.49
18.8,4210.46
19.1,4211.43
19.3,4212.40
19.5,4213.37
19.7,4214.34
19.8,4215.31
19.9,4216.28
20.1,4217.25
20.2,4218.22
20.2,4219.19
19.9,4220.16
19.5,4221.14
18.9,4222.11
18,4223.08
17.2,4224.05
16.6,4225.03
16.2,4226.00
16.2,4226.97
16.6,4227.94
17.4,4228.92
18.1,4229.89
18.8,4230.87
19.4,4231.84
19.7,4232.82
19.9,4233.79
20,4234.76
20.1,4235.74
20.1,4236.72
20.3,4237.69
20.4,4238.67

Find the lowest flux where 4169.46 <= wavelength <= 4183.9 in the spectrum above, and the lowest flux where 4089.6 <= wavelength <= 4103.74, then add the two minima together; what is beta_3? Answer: 34.3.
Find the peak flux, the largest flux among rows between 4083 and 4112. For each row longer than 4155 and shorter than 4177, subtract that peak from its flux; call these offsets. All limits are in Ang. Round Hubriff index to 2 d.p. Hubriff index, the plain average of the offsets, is -2.02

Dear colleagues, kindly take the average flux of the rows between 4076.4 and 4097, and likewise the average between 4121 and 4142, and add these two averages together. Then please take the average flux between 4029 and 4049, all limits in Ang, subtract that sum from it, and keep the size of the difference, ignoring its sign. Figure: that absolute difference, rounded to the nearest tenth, 18.5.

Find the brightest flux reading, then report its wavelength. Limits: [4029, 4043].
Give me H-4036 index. 4040.45 Ang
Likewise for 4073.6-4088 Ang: 4087.23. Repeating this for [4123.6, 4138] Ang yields 4126.00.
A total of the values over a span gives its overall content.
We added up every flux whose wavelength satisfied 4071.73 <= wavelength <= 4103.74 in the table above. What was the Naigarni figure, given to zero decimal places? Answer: 630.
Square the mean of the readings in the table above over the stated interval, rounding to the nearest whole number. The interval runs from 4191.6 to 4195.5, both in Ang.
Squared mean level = 336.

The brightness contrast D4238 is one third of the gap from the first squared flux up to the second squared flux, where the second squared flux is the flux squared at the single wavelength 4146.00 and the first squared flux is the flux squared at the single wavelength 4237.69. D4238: -26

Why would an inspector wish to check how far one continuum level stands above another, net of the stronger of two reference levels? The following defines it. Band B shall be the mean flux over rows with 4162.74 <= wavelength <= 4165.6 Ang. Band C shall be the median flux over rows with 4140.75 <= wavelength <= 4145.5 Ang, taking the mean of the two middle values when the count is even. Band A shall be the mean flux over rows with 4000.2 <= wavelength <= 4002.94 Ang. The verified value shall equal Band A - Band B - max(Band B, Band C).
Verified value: -20.3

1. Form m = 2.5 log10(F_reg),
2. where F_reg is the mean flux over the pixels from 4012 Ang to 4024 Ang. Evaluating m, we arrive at 3.26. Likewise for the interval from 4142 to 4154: 3.16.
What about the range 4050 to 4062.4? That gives 3.13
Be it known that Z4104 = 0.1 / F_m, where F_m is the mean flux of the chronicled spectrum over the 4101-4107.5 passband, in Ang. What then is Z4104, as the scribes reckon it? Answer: 0.0056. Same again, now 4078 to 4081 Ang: 0.0056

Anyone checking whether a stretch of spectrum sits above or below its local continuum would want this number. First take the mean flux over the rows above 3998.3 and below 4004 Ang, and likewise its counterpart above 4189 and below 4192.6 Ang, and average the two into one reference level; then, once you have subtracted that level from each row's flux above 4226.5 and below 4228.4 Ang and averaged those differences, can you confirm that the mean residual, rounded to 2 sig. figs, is -2.4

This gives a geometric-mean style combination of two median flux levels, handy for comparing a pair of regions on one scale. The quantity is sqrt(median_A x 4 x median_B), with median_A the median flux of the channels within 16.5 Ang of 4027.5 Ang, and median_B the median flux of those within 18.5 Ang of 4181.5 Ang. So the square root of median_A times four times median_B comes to 38.9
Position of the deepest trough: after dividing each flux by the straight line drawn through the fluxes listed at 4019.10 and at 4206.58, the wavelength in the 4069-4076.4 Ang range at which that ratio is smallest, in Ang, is 4075.95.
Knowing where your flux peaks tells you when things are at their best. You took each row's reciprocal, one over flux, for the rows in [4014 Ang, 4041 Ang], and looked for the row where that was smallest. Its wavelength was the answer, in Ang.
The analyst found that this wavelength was 4040.45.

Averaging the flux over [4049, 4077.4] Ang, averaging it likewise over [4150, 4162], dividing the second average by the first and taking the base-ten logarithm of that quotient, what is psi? 0.021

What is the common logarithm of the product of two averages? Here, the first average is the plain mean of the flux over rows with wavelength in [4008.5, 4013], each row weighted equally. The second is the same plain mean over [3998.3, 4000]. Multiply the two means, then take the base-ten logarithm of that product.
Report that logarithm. 2.55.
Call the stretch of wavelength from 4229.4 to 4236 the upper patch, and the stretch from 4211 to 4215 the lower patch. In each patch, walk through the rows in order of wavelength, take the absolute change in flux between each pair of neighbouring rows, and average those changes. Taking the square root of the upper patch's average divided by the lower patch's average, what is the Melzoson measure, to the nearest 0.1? 1.3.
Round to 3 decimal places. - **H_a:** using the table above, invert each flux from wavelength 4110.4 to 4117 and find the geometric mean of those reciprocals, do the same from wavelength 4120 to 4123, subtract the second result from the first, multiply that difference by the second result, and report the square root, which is 0.010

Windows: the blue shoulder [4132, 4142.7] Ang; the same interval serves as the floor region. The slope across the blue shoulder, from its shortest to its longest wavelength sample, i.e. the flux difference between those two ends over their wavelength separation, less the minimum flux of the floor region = -18.3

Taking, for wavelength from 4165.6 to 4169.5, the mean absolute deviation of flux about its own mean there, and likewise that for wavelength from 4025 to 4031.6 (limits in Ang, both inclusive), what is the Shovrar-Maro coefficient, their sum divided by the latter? 1.2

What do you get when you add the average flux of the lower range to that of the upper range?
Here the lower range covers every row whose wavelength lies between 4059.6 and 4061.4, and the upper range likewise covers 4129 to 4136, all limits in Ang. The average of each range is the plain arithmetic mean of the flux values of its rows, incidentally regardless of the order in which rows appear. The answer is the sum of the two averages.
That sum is 36.1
